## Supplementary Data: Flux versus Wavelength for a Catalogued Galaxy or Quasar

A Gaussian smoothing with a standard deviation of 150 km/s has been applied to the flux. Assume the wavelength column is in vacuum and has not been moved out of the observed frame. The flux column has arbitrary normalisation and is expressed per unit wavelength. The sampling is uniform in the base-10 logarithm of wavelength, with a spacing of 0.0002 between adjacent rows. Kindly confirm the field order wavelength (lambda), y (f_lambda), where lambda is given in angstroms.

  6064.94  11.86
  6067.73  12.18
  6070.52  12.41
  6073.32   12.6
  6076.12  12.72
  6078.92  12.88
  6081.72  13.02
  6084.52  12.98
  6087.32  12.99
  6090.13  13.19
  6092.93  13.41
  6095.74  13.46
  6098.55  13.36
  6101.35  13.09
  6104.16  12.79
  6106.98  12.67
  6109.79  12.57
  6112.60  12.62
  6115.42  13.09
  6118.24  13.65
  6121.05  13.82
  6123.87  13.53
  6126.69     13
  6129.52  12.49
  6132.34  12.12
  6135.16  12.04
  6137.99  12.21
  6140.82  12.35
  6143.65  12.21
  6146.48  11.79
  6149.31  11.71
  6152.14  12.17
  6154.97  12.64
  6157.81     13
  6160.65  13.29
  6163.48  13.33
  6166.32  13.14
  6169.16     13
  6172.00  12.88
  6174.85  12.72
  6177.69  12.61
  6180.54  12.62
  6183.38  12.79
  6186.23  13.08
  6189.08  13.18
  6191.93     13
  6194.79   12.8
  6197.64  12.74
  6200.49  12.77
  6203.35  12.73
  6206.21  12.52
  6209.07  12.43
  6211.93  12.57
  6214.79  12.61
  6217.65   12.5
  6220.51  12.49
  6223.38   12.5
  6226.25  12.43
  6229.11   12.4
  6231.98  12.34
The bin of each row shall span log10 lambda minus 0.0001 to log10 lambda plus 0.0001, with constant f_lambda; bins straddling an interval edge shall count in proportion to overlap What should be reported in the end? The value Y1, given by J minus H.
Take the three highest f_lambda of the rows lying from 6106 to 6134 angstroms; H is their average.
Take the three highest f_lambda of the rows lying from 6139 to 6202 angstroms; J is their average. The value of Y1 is -0.4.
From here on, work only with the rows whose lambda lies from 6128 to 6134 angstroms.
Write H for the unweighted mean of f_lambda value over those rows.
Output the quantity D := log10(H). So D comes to 1.09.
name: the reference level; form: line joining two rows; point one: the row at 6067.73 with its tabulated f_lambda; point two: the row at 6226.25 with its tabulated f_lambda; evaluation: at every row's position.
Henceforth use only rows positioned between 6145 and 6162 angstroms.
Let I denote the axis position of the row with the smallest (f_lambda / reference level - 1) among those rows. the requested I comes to 6149.31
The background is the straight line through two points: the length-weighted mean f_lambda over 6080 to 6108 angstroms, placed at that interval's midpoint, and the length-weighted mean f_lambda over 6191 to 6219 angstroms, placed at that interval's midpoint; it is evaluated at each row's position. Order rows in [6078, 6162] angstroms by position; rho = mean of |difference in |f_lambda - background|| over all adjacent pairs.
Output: 0.22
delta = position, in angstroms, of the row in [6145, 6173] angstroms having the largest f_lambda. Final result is 6163.48 angstroms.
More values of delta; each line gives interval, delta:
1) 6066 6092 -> 6090.13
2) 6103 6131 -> 6121.05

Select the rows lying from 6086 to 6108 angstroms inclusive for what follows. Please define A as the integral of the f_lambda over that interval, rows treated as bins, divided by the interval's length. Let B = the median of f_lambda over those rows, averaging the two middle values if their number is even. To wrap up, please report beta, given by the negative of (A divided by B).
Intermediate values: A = 13.1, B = 13.1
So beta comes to -1.00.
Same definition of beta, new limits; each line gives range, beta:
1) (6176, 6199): -1.00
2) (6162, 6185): -1.00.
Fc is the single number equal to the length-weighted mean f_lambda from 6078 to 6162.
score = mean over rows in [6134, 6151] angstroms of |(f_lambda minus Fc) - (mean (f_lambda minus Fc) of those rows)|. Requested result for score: 0.205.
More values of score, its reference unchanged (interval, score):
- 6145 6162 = 0.543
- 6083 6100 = 0.178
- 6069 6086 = 0.192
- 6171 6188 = 0.133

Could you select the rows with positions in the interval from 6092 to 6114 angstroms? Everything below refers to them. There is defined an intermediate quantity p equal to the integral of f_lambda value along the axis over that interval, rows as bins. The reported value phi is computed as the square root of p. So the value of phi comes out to 16.9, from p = 286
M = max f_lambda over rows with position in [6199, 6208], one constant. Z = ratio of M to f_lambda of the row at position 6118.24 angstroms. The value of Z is 0.94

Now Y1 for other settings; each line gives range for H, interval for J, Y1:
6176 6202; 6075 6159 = 0.6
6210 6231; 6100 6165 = 1.1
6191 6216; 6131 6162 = 0.1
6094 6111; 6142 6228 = 0.0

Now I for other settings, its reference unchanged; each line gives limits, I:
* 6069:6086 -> 6070.52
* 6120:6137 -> 6135.16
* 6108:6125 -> 6109.79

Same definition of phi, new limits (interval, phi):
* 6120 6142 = 16.7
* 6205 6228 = 17.0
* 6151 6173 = 16.9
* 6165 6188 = 17.2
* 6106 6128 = 17.0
